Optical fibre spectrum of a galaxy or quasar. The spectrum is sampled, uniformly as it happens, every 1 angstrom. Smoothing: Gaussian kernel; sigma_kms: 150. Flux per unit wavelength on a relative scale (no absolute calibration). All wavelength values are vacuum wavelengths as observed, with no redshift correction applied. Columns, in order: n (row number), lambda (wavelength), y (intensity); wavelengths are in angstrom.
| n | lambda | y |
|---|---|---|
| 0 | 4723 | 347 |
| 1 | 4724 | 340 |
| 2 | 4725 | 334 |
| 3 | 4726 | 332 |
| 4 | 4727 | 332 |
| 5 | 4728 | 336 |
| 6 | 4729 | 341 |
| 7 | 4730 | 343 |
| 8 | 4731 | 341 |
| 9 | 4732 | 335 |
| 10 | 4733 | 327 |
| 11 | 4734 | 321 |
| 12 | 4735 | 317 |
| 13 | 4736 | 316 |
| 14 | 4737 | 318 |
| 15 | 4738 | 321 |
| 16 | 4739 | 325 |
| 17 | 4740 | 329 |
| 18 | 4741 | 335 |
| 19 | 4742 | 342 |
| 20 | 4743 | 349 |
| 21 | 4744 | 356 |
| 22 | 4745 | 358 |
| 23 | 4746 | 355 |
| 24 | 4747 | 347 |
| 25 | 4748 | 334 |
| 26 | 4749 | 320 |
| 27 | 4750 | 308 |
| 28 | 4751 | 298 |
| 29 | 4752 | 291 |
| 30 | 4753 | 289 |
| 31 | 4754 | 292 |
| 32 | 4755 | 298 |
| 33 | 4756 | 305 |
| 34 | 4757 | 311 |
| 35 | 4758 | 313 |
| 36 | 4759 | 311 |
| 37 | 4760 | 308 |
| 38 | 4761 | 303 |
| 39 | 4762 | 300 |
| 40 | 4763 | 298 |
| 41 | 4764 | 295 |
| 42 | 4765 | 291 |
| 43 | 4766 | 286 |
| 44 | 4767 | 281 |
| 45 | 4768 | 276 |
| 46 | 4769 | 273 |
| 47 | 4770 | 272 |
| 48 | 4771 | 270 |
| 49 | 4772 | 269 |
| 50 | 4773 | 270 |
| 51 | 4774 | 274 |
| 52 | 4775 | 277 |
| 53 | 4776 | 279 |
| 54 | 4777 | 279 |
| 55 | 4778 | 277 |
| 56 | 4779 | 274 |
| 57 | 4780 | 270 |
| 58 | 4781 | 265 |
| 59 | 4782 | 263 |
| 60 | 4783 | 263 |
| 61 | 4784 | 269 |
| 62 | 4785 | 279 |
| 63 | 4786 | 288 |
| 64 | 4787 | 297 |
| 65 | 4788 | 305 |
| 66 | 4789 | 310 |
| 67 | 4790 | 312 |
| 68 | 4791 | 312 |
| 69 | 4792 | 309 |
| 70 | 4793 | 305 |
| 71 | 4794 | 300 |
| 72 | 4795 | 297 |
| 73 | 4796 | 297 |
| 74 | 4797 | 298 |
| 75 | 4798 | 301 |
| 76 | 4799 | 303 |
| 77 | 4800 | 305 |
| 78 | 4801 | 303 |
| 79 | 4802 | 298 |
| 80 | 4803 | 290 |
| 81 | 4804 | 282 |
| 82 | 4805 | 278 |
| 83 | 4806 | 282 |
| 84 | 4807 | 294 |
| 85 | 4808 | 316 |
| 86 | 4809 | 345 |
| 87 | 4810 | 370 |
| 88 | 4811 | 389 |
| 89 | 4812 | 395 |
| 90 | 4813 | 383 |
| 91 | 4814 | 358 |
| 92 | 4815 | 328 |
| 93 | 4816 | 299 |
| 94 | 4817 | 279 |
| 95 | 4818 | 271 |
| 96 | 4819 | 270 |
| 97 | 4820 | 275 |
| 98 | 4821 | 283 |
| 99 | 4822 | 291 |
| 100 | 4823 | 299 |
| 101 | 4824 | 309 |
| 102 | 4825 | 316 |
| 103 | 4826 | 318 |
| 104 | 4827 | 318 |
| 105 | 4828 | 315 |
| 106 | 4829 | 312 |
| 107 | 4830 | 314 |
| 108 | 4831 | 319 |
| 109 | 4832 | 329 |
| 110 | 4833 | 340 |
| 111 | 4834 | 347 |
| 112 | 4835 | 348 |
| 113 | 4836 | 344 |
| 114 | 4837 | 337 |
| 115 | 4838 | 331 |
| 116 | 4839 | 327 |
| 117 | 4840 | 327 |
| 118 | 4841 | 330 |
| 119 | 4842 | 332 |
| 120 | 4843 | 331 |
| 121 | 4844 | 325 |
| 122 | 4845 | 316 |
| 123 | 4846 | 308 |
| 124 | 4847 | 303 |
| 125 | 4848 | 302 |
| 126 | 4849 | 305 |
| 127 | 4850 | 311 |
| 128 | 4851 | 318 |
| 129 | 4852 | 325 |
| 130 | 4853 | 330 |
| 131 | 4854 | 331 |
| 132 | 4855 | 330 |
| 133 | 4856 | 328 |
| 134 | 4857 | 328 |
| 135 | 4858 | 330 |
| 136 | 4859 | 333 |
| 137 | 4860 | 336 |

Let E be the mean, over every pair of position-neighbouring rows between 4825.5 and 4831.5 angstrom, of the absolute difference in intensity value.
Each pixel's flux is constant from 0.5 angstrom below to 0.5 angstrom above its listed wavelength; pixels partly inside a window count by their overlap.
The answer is 2.6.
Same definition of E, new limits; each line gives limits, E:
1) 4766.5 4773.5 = 2.2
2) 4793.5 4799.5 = 1.8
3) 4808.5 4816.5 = 20.9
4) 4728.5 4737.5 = 3.9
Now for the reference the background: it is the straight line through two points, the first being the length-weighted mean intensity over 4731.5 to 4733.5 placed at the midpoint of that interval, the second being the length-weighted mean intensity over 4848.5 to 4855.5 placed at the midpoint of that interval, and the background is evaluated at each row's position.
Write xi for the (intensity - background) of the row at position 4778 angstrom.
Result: -50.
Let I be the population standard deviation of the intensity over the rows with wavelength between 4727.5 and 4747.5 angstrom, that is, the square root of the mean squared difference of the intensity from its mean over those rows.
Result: 13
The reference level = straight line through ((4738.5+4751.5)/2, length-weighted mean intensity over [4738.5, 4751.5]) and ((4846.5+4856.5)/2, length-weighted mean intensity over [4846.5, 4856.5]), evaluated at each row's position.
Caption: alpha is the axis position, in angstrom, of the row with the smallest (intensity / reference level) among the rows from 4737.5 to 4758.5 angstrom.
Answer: 4753 angstrom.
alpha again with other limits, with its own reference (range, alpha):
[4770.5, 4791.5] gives 4782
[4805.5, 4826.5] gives 4819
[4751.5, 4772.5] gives 4772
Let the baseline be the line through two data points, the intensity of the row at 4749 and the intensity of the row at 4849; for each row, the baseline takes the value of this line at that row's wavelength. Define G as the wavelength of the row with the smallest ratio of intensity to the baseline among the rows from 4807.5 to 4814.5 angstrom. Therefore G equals 4808 angstrom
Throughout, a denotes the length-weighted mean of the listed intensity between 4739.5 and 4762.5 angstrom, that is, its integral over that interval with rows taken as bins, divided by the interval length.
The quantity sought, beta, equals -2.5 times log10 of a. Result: -6.26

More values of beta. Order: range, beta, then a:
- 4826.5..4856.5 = -6.28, 324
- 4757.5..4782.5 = -6.13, 283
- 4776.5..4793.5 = -6.14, 287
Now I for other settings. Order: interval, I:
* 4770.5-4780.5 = 4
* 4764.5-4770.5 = 7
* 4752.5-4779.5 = 14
